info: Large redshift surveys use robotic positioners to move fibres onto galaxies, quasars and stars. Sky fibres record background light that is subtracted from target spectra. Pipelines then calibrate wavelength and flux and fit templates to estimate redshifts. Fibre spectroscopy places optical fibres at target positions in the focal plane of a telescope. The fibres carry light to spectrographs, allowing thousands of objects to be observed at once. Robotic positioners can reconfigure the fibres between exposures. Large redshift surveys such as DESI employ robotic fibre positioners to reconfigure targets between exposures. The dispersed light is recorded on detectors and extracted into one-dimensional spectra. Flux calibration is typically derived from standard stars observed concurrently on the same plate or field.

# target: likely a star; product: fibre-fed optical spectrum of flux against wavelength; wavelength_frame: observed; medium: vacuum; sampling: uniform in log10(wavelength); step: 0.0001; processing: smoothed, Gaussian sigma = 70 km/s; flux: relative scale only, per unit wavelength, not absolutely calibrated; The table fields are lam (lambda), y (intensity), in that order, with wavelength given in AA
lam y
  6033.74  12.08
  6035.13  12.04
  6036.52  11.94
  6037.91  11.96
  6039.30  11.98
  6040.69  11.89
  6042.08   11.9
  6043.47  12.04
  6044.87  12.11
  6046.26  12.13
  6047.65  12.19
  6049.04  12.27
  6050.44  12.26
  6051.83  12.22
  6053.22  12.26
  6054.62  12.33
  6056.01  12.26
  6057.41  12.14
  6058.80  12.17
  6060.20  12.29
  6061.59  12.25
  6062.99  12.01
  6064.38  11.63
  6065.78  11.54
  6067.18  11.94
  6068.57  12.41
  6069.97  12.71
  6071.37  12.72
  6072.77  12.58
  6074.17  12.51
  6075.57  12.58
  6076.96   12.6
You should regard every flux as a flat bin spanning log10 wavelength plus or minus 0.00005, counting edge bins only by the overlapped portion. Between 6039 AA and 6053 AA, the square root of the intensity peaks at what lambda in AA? 6049.04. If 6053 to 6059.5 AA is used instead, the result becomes 6054.62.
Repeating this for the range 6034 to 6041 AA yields 6035.13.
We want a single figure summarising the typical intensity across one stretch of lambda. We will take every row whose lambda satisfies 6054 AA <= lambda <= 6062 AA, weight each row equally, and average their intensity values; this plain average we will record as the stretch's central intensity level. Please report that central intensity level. 12.2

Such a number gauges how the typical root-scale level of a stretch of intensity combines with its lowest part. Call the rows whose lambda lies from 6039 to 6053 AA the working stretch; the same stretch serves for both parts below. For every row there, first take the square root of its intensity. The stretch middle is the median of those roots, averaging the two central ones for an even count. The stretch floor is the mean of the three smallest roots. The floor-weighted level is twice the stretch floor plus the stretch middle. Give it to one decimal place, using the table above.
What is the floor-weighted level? 10.4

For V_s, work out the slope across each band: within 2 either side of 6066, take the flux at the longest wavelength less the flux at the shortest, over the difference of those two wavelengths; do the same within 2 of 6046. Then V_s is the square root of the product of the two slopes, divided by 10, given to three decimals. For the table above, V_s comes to 0.006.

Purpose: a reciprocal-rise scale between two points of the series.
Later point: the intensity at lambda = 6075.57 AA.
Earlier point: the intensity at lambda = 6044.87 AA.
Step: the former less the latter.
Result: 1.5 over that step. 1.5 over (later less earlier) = 3.2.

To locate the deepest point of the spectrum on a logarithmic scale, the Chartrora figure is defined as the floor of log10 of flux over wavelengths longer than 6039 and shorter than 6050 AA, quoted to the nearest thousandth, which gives 1.075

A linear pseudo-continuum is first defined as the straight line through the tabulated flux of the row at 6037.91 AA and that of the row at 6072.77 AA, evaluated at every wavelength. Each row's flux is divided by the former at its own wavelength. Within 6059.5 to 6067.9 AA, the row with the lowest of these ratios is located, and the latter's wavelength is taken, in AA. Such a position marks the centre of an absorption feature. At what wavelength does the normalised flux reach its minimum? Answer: 6065.78 AA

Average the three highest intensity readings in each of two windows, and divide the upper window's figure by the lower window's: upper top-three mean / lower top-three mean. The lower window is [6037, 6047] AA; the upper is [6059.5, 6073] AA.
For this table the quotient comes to 1.05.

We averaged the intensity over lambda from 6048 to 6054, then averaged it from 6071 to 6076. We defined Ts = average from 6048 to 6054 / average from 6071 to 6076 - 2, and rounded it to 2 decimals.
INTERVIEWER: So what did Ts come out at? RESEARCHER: -1.03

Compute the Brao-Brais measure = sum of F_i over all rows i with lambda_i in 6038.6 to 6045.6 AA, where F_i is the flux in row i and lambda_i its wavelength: 59.9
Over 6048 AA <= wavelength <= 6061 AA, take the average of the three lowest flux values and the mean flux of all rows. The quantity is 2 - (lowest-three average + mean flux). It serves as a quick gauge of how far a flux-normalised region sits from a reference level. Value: -22.4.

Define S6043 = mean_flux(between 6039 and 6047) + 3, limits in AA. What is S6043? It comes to 15.0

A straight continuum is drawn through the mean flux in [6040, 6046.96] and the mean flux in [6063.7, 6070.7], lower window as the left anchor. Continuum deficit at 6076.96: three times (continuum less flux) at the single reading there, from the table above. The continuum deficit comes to -1.6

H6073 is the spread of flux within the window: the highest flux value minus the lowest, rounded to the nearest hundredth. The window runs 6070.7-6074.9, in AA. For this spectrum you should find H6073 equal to 0.21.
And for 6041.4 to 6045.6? 0.21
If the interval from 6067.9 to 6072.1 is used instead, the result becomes 0.31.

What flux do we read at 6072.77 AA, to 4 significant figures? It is 12.58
